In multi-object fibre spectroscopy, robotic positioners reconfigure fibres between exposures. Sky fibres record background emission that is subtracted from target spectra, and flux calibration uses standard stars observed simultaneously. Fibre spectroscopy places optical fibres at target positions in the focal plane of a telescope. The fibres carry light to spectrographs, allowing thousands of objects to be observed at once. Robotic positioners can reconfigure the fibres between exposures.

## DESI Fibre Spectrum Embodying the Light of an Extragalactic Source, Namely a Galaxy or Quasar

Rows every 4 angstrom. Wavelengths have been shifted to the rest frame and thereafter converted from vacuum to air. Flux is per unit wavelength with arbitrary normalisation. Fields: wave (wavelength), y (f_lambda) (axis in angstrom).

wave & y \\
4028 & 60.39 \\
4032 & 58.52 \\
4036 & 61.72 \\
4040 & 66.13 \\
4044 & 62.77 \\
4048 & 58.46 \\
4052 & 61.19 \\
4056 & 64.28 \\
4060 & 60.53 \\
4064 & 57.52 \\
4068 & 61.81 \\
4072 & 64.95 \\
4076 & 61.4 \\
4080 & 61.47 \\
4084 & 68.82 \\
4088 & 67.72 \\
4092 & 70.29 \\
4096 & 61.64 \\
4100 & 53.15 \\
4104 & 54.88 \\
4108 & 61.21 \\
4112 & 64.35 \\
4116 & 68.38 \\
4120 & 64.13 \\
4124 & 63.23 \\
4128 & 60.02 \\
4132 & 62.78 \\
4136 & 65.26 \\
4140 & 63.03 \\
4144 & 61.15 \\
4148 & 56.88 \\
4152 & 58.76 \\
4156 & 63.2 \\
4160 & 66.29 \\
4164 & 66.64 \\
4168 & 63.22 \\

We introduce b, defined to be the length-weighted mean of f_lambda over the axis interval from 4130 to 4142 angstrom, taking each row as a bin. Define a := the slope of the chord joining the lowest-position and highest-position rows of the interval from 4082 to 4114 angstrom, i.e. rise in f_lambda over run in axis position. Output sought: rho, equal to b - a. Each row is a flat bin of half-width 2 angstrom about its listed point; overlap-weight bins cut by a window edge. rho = 64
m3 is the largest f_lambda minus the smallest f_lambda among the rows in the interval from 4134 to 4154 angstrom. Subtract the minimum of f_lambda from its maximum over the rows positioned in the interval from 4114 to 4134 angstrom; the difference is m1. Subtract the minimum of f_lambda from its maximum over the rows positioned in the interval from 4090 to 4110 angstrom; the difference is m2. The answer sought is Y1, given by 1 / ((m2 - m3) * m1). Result 0.01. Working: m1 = 8.4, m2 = 17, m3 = 8.4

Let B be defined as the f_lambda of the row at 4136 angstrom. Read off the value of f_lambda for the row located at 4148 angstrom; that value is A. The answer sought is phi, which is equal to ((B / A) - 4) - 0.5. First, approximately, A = 56.88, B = 65.26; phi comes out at -3.35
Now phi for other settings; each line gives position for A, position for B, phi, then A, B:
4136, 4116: -3.45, 65.26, 68.38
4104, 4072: -3.32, 54.88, 64.95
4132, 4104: -3.63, 62.78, 54.88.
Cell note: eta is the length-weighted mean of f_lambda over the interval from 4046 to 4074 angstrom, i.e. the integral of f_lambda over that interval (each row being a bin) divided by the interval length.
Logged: 61.2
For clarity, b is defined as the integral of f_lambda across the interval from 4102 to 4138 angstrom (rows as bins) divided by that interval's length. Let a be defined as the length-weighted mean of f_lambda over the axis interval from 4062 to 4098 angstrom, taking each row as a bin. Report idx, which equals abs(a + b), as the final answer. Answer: 127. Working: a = 64.0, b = 62.7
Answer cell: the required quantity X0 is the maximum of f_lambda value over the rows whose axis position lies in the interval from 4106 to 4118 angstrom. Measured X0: 68.38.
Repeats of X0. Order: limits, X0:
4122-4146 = 65.26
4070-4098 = 70.29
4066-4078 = 64.95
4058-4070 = 61.81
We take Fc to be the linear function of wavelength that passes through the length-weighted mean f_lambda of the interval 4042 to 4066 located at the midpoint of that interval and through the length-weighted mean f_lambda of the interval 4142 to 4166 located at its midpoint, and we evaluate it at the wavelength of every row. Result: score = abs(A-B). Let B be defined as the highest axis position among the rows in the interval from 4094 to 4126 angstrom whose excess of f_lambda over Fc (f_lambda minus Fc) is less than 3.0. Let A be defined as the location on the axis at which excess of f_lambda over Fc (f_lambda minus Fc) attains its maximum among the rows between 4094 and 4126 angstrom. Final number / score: 8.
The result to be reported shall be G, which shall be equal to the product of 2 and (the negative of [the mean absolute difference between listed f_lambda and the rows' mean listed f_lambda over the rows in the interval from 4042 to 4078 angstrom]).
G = -3.6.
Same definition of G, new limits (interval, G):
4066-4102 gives -8.0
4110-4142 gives -3.3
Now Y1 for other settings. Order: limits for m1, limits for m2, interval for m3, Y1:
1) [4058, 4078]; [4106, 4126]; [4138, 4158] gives 0.16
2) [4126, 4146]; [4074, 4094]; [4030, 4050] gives 0.16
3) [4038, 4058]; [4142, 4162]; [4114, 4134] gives 0.12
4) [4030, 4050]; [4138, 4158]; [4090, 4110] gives -0.01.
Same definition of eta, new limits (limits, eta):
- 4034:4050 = 62.3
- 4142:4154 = 58.9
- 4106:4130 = 63.6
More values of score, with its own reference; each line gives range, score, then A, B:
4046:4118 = 20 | 4092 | 4112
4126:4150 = 12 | 4136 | 4148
